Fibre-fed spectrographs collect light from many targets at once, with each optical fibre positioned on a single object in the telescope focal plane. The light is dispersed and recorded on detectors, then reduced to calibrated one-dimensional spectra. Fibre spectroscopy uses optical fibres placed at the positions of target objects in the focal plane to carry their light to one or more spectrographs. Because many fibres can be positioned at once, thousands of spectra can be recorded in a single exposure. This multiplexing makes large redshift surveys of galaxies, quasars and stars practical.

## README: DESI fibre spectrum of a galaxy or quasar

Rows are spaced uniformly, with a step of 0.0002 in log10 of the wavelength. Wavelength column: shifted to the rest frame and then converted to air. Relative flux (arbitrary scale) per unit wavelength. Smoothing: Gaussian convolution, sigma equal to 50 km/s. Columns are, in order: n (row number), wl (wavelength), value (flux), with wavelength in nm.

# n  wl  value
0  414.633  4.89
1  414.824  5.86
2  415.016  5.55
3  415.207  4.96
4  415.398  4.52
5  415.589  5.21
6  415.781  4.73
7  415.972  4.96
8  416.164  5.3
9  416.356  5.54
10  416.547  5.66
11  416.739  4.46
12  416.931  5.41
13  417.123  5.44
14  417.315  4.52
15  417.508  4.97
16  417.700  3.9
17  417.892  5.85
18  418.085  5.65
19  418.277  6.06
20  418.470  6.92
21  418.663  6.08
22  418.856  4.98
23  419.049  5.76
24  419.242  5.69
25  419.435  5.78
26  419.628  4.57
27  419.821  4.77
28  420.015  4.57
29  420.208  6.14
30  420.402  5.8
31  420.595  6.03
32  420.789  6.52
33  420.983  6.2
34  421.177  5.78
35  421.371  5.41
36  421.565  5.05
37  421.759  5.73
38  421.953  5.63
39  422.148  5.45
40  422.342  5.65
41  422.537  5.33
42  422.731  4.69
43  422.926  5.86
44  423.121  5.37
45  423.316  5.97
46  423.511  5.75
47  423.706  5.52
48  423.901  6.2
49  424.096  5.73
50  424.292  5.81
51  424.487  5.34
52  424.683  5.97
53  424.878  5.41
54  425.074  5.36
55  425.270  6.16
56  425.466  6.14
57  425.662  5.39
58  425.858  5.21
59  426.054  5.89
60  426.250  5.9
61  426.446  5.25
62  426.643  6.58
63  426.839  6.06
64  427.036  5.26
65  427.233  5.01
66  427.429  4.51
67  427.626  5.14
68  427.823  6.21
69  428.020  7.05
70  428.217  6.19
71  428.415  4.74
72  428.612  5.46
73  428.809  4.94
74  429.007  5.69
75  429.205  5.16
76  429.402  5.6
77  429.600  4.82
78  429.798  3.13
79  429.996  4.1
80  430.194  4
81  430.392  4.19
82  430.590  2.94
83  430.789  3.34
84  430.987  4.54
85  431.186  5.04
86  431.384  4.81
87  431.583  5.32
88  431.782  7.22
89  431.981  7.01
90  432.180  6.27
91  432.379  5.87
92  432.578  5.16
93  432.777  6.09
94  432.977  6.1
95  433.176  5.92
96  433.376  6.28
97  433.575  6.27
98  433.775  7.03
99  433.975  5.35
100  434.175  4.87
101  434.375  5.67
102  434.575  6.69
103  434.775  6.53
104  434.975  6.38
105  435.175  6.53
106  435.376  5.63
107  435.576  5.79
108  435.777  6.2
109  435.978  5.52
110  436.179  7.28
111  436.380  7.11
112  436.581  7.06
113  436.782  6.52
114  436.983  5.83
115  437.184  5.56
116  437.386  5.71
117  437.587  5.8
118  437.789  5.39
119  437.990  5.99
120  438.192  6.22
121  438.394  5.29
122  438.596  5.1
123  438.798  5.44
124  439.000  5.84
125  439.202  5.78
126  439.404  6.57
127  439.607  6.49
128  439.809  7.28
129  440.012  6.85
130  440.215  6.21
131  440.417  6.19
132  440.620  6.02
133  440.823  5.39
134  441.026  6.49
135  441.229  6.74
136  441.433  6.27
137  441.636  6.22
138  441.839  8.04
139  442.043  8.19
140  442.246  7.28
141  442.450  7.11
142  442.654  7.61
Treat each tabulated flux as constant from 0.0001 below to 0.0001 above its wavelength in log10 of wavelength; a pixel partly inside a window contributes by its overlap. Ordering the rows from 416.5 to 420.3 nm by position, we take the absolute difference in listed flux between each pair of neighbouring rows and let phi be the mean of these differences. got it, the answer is 0.74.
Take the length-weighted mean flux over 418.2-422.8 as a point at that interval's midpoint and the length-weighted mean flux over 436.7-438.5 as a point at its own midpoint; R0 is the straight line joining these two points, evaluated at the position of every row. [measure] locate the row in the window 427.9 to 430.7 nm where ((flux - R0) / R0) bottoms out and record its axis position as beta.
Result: 430.590 nm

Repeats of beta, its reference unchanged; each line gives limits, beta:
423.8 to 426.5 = 425.858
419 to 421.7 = 420.015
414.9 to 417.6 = 416.739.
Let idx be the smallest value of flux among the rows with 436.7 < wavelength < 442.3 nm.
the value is 5.1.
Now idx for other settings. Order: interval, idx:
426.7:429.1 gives 4.51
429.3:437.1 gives 2.94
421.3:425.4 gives 4.69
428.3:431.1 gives 2.94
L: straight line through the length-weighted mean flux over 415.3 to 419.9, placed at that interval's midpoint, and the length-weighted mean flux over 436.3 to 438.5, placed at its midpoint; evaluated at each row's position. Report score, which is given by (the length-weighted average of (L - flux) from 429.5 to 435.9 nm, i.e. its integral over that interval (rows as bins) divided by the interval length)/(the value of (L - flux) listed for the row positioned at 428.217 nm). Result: -0.7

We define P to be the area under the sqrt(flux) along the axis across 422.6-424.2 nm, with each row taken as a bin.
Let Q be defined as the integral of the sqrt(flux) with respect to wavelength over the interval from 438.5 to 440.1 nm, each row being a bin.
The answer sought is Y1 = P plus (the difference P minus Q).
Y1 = 4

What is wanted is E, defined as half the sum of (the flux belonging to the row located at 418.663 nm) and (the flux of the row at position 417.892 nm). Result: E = 6.0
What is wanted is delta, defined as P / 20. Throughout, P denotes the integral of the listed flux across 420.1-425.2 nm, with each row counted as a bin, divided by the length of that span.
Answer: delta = 0.28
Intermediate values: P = 5.7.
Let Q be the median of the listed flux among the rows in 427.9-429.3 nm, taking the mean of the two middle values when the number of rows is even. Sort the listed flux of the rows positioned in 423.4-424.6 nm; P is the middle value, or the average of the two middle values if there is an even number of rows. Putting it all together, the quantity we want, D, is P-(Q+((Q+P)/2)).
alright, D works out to -5.3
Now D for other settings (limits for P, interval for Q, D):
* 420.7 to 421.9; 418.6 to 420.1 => -5.1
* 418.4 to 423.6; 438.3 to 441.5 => -6.4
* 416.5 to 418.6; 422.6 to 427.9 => -5.9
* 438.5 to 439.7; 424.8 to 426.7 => -5.6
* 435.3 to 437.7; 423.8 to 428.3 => -5.8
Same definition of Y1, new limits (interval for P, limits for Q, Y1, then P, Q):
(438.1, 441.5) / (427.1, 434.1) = 1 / 8.4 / 16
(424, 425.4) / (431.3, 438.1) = -10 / 3.3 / 17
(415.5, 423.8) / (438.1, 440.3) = 33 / 19.4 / 5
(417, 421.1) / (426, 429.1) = 12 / 9.6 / 7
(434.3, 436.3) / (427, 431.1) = 1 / 5.0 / 9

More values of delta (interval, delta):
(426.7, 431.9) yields 0.25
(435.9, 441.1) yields 0.31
